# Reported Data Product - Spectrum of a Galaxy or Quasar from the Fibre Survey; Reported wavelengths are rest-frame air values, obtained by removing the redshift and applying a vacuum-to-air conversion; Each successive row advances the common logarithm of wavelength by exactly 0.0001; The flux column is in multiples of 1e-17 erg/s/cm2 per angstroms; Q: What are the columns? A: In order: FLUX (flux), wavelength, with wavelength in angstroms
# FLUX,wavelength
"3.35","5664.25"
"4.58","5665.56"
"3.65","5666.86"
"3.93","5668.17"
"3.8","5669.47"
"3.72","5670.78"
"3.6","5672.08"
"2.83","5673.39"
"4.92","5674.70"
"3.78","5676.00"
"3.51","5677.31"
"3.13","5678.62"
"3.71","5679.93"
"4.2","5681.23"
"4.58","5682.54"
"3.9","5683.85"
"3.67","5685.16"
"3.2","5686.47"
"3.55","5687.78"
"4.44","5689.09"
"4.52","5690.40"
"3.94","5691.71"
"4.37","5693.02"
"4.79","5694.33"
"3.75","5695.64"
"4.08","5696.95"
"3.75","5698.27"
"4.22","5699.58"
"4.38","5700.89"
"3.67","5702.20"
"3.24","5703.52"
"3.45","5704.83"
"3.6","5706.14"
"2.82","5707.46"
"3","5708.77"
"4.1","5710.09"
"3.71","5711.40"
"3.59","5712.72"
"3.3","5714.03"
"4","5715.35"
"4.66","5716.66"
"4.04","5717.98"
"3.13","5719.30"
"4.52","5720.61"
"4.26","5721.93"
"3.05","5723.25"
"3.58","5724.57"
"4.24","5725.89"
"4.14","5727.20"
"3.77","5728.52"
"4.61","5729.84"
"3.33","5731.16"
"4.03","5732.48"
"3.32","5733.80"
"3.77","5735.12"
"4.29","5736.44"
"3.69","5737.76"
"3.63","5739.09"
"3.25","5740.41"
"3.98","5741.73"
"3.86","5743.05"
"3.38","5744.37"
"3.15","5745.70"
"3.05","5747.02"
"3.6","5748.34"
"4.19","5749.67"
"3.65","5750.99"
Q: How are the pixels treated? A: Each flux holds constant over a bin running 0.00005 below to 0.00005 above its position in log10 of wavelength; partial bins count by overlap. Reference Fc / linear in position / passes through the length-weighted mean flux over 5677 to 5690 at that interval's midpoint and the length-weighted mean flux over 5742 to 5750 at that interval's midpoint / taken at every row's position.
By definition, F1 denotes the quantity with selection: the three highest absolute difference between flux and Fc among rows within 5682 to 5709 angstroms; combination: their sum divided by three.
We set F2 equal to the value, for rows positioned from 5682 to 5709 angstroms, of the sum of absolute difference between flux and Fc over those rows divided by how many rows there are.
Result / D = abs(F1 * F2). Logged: 0.38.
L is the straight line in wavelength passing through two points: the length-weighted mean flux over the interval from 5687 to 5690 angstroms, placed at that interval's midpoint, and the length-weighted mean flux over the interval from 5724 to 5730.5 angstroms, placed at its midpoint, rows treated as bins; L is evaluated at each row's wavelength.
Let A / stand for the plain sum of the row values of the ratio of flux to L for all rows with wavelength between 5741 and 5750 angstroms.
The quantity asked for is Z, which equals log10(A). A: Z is 0.788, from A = 6.13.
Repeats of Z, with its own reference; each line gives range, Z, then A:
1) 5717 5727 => 0.819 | 6.59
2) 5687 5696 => 0.864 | 7.32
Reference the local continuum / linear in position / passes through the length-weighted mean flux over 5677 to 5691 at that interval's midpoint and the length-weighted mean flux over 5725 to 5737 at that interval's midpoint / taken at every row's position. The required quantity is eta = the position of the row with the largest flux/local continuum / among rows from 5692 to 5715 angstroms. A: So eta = 5694.33 angstroms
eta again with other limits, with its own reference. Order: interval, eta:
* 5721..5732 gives 5729.84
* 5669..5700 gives 5674.70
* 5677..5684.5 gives 5682.54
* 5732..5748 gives 5736.44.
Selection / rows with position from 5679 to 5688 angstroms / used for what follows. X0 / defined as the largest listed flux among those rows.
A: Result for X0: 4.58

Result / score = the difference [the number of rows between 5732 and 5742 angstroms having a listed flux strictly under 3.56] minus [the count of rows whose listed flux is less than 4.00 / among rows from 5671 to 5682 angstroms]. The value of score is -4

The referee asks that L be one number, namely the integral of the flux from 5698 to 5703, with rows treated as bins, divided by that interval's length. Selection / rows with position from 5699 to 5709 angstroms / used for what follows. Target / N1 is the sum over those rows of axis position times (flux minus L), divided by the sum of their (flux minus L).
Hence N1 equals 5707.1 angstroms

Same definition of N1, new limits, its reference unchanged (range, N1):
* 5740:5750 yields 5744.7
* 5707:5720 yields 5711.0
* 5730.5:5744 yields 5736.4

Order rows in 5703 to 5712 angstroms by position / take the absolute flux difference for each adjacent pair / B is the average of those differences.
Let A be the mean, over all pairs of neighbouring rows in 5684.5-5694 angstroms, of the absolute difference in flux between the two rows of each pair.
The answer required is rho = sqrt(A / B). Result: 1.00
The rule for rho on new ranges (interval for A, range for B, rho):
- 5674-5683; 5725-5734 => 0.90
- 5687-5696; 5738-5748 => 1.30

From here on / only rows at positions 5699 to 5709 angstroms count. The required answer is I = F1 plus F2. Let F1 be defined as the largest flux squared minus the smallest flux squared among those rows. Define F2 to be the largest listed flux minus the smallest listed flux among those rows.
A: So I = 12.8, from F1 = 11.2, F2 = 1.56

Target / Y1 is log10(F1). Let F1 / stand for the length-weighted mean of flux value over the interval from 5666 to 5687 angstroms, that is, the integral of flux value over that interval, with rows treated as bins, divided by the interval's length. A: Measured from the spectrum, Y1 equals 0.576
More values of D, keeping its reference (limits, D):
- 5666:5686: 0.35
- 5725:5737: 0.36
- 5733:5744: 0.15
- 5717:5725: 0.35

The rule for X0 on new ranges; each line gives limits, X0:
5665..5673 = 4.58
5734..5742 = 4.29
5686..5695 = 4.79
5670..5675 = 4.92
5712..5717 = 4.66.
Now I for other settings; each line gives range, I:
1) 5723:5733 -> 13.5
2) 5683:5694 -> 11.5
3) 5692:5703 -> 10.6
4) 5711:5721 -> 13.4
